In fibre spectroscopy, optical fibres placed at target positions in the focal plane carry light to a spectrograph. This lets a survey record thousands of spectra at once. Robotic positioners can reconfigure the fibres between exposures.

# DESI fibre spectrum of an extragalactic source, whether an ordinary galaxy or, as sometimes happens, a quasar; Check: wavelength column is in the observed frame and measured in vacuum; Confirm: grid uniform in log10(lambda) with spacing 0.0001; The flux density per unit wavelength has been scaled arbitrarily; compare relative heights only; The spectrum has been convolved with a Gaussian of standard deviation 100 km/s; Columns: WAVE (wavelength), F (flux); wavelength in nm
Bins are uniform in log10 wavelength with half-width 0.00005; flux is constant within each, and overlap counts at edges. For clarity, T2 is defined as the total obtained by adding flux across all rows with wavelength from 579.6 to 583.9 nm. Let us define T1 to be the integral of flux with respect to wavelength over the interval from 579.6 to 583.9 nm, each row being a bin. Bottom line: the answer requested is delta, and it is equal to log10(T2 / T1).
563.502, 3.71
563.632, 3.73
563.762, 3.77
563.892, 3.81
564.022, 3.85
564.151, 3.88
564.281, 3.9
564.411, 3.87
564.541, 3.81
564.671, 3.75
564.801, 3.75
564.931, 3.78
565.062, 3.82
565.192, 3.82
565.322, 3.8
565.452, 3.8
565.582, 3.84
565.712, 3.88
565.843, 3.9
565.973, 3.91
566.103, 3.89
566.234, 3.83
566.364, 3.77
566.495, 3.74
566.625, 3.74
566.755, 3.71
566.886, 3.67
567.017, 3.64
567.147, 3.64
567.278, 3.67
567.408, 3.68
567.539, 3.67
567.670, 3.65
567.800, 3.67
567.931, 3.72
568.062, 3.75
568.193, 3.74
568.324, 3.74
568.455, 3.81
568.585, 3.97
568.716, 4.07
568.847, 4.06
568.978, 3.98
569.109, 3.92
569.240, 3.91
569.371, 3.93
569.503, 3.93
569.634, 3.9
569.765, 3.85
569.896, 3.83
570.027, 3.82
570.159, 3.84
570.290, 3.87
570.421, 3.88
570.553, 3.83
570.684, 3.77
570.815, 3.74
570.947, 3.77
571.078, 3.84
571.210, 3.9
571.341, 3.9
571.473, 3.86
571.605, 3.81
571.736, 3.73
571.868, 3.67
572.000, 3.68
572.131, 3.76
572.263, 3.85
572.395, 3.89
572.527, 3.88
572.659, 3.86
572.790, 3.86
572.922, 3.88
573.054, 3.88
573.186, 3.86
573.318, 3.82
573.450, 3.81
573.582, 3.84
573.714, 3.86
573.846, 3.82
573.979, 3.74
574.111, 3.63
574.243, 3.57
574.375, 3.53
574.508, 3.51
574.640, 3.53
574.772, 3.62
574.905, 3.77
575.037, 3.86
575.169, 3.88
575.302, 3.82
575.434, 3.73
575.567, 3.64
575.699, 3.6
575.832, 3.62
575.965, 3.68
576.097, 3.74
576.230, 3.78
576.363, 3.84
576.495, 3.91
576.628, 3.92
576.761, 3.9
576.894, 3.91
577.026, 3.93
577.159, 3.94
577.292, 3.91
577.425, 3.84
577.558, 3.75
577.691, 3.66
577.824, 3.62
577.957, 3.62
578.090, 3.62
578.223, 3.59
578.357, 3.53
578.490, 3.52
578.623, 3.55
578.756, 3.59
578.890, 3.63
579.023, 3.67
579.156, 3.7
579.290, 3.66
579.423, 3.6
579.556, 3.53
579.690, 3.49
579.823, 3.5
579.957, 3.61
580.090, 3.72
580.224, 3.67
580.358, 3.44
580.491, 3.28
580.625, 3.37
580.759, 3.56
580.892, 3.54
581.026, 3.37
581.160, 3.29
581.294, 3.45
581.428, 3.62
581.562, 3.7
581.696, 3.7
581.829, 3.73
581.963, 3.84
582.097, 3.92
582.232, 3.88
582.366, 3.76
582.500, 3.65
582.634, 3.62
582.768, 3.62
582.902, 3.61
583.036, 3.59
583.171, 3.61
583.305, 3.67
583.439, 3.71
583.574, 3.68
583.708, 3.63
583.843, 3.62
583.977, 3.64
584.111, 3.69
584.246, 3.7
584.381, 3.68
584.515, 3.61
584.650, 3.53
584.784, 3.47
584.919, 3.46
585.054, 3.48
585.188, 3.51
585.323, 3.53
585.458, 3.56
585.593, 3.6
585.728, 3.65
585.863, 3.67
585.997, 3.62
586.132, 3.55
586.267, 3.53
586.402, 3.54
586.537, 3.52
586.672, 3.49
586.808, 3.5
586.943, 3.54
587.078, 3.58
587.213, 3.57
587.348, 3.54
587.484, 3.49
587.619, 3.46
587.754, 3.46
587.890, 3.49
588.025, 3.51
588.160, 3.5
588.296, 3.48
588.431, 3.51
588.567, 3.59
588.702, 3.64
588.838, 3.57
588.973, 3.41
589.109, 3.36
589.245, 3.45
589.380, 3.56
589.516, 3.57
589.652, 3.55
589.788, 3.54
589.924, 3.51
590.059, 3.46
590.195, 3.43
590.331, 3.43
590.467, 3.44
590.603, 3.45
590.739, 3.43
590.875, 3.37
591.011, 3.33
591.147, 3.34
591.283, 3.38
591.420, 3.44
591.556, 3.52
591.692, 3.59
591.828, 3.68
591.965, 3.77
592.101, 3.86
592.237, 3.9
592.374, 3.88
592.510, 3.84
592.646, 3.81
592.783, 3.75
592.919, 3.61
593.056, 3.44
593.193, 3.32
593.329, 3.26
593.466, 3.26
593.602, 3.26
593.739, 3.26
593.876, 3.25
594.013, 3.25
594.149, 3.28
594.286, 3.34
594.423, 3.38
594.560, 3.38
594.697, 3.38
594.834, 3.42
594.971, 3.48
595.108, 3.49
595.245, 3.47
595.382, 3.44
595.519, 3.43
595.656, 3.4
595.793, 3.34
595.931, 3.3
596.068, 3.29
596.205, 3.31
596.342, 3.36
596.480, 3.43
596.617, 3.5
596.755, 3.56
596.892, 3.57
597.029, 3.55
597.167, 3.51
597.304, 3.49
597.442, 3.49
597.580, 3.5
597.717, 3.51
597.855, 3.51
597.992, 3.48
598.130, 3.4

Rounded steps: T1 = 16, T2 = 115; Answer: 0.872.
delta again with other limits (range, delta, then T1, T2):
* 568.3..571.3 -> 0.884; 12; 89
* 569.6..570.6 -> 0.903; 4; 31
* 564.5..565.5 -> 0.903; 4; 30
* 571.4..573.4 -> 0.875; 8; 57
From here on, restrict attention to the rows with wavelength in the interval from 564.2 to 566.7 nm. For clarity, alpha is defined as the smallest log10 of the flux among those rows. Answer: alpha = 0.57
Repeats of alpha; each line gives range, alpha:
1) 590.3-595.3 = 0.51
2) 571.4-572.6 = 0.56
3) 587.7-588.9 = 0.54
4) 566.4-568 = 0.56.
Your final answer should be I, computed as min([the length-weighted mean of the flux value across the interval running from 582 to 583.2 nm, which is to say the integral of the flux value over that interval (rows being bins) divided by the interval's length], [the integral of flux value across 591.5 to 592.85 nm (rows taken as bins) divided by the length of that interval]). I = 3.70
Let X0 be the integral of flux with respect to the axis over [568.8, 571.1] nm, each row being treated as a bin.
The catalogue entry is 8.90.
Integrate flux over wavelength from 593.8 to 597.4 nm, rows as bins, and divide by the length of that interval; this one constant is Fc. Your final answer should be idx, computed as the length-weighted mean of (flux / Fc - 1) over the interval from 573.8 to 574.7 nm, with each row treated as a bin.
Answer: 0.06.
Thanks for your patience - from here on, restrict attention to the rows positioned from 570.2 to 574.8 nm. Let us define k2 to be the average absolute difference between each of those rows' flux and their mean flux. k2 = 0.094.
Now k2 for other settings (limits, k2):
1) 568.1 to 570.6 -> 0.071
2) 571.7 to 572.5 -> 0.071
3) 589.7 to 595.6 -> 0.142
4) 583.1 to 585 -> 0.061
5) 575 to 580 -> 0.123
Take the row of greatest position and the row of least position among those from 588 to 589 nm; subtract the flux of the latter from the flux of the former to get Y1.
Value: -0.10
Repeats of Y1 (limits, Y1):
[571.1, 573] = -0.02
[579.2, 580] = -0.05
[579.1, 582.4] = 0.06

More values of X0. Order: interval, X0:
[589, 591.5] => 8.61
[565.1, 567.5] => 9.06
